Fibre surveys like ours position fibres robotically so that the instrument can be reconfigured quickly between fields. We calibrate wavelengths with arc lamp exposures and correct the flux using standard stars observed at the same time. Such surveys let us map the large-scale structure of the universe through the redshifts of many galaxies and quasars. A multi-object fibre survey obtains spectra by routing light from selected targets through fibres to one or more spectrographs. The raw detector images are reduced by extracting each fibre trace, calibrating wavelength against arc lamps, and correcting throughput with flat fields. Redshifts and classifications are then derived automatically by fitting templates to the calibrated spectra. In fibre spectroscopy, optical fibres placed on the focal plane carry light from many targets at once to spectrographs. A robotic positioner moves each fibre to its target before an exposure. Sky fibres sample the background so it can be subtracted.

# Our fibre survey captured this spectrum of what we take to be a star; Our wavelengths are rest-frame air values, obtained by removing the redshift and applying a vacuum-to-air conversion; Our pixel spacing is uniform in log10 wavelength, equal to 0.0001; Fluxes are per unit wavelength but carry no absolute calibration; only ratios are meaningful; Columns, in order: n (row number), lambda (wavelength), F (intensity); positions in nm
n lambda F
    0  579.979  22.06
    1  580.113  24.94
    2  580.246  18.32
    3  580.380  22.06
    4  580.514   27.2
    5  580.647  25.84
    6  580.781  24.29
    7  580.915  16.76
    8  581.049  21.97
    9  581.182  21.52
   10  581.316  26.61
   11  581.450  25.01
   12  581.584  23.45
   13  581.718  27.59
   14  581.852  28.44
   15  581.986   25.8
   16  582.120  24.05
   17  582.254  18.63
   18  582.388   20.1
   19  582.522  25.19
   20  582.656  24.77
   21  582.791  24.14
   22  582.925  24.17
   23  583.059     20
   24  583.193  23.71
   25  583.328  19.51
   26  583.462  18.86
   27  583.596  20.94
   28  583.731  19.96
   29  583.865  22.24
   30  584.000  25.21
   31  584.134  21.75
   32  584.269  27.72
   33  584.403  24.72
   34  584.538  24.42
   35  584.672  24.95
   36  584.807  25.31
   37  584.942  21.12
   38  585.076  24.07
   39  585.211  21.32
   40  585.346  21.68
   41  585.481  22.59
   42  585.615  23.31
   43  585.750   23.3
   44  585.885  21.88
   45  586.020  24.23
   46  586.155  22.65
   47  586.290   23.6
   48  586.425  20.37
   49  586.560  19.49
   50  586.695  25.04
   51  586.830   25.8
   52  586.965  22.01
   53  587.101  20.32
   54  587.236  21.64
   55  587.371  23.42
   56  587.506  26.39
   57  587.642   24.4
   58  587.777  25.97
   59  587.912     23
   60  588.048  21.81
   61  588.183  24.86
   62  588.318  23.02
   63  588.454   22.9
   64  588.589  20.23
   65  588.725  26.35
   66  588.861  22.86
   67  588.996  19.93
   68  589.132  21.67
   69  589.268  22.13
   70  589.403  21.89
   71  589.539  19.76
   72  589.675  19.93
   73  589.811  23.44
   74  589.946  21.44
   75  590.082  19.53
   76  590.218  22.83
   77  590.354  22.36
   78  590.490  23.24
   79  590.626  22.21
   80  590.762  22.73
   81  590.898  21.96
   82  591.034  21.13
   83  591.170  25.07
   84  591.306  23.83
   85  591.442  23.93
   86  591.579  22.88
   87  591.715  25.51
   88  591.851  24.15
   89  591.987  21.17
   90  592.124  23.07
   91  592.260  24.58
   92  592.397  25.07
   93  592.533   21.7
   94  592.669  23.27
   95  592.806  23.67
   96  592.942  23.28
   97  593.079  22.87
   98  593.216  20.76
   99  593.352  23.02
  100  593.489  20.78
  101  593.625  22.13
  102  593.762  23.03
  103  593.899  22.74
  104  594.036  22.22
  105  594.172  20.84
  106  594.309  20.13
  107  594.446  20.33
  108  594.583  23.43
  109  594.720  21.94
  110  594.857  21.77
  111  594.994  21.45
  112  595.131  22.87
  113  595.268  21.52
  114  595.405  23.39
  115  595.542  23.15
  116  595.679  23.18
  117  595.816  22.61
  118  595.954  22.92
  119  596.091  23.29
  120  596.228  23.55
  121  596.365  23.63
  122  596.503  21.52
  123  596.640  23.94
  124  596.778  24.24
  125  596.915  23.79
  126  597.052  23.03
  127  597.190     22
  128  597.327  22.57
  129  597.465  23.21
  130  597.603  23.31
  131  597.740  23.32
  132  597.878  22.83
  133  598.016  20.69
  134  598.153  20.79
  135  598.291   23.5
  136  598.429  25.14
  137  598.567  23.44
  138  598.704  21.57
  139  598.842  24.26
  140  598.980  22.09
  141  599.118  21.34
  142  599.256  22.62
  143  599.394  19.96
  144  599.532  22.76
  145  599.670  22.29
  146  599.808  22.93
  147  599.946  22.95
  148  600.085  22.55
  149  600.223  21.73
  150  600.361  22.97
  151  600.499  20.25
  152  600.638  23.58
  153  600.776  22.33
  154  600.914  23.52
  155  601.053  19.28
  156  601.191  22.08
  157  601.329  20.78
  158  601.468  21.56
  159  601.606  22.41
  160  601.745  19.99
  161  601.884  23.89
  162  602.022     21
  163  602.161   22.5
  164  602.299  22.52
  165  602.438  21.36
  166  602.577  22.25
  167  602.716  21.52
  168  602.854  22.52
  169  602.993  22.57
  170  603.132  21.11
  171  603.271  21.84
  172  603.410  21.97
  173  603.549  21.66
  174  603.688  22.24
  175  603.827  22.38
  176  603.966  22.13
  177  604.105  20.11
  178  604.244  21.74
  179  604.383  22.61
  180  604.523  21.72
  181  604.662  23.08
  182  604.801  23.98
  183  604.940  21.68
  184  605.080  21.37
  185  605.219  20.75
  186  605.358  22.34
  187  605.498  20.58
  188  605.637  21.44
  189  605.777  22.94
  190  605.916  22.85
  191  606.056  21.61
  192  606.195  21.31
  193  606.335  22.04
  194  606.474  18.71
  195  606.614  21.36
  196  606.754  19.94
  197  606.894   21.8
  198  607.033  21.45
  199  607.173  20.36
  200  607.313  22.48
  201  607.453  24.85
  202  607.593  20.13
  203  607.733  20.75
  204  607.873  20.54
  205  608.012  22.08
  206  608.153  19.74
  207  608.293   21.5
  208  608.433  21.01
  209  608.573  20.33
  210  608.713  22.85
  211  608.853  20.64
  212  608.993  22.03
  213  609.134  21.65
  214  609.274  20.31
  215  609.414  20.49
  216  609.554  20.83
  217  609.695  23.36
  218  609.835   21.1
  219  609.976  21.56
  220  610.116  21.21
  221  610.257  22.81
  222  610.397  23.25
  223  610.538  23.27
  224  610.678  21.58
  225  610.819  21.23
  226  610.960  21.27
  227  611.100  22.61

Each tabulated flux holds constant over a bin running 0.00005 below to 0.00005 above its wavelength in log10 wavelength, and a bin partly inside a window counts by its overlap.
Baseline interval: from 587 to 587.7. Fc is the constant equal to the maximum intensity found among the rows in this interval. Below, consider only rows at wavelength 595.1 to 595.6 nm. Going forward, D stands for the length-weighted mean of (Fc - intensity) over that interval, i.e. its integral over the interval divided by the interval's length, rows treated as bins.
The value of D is 3.7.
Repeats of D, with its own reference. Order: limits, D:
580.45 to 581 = 2.9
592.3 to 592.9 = 2.9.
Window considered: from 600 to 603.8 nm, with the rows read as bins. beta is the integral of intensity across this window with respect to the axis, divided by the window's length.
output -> 21.9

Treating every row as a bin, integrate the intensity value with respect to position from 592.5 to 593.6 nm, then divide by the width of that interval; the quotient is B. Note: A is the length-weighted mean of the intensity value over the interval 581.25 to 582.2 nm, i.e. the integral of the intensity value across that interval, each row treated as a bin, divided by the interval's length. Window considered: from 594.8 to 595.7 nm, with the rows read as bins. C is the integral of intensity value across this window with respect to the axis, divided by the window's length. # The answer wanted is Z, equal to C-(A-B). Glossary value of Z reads 19.2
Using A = 25.7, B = 22.4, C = 22.5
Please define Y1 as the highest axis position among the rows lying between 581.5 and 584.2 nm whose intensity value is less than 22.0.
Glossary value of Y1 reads 584.134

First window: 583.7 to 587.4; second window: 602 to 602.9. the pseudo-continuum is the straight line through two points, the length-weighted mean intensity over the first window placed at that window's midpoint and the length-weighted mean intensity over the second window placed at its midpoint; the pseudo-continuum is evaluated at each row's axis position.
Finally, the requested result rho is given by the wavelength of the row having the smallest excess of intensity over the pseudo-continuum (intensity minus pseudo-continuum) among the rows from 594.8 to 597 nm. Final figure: 594.994 nm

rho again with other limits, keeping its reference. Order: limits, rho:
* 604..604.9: 604.105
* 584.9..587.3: 586.560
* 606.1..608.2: 606.474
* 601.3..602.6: 601.745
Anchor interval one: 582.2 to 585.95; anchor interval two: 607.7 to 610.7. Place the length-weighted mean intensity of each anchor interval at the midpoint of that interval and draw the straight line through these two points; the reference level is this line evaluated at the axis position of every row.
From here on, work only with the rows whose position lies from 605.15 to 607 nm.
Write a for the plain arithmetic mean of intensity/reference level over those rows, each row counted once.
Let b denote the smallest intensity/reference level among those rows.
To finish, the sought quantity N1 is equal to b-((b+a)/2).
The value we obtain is -0.06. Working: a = 0.99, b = 0.86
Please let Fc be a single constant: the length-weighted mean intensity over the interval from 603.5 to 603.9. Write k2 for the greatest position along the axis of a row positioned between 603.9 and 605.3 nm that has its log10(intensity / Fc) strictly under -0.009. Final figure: 605.219 nm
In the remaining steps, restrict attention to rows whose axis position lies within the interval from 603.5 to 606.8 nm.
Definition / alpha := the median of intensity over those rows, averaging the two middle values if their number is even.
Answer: 21.7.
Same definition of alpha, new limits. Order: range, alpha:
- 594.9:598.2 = 23.1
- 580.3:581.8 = 24.3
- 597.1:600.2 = 22.7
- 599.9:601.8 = 22.2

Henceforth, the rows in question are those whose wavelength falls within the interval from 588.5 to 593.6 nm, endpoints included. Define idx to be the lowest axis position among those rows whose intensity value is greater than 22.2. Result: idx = 588.725 nm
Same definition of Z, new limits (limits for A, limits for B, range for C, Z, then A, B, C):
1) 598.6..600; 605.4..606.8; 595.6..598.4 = 21.9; 22.3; 21.3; 22.9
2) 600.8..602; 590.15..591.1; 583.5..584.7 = 24.1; 21.7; 22.4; 23.4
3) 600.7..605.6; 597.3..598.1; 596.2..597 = 24.2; 21.9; 22.6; 23.4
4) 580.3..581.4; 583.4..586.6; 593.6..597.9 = 22.2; 23.2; 22.8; 22.6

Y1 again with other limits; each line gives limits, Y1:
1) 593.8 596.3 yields 595.268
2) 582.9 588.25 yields 588.048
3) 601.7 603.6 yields 603.549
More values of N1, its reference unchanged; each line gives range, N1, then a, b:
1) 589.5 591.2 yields -0.05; 0.98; 0.87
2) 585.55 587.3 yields -0.07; 1.00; 0.86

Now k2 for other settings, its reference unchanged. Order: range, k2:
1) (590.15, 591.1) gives 591.034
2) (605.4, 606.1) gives 606.056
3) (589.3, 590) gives 589.946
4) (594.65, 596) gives 595.268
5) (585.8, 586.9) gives 586.560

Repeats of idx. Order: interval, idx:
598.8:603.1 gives 598.842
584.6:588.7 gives 584.672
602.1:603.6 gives 602.161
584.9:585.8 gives 585.076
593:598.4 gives 593.079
